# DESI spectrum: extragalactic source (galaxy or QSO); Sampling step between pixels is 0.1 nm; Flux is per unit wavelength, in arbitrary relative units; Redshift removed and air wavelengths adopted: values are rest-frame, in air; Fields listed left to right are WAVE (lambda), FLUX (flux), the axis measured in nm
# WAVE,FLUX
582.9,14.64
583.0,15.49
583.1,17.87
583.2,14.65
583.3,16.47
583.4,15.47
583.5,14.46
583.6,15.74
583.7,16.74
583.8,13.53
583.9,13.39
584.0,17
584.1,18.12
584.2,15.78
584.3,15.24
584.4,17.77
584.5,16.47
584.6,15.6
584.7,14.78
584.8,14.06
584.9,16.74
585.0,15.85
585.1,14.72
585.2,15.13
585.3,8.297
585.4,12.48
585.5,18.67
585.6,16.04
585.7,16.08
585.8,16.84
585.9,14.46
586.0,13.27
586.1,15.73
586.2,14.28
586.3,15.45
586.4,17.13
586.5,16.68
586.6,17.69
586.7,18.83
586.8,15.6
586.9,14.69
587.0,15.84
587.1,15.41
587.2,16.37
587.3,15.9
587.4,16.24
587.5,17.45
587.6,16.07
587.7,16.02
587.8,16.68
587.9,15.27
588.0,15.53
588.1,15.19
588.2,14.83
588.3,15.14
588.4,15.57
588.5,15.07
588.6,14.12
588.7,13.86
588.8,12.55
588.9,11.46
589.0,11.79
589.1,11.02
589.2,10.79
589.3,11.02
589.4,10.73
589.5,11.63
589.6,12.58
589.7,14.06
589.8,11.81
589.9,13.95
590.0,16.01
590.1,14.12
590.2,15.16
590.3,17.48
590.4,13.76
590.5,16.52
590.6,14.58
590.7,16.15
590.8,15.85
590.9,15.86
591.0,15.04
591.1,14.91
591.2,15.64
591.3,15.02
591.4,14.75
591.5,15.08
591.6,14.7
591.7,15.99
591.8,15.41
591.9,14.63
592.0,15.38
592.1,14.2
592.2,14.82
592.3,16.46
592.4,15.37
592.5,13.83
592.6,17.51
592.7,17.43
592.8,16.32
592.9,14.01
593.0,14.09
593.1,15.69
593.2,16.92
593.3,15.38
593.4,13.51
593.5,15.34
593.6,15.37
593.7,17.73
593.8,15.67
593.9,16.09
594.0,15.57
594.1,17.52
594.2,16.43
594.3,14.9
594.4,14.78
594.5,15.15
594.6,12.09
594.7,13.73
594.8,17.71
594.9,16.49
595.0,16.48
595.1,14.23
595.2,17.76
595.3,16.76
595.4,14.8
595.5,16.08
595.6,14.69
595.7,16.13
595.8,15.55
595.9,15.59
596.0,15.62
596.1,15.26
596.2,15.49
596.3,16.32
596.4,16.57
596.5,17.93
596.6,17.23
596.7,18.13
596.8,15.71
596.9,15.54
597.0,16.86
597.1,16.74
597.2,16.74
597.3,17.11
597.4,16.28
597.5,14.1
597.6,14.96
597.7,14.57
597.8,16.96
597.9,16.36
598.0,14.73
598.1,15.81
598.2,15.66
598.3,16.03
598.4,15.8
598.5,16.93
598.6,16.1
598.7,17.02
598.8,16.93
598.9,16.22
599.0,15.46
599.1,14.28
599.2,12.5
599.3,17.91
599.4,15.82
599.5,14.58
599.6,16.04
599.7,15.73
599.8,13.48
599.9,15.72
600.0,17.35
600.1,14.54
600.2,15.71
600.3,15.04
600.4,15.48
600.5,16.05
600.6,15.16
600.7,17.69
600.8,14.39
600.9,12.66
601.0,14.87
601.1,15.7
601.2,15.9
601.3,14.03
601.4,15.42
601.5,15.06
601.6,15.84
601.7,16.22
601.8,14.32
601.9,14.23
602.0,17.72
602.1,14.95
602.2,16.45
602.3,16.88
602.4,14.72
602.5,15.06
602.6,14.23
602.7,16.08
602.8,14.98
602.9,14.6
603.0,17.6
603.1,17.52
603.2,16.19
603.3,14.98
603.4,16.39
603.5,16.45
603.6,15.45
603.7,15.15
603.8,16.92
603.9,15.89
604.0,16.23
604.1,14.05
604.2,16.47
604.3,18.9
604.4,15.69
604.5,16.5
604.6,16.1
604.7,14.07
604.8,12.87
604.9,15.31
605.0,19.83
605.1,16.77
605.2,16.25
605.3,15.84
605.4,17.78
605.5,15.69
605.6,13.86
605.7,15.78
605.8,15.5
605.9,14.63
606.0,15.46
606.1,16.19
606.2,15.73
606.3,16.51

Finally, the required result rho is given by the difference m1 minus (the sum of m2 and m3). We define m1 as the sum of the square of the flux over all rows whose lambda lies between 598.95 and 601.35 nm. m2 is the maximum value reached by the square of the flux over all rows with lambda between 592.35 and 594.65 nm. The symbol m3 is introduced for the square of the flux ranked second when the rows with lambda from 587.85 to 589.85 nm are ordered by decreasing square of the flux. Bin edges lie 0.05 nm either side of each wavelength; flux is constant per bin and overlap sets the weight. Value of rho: 5071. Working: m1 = 5626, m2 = 314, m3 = 241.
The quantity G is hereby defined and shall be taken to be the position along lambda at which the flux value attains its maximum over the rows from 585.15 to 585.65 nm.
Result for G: 585.5 nm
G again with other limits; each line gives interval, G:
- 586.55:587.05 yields 586.7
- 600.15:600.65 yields 600.5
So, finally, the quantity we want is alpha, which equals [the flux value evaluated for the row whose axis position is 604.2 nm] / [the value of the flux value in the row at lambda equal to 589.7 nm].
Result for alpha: 1.2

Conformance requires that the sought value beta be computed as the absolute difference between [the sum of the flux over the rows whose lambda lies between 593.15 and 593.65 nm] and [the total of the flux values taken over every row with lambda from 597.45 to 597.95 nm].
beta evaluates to 0.4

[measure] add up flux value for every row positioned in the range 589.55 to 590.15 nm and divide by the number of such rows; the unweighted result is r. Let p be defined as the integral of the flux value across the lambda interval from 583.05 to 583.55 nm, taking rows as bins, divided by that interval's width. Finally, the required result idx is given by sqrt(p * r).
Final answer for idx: 14.7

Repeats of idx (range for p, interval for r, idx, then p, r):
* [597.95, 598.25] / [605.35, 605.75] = 15.6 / 15.4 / 15.8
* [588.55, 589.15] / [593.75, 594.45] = 14.1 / 12.5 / 15.9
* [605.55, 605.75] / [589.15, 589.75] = 13.2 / 14.8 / 11.8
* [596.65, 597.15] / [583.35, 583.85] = 15.9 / 16.6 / 15.2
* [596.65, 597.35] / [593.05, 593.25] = 16.5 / 16.7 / 16.3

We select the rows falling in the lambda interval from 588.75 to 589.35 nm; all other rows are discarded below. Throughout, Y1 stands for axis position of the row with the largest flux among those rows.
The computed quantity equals 588.8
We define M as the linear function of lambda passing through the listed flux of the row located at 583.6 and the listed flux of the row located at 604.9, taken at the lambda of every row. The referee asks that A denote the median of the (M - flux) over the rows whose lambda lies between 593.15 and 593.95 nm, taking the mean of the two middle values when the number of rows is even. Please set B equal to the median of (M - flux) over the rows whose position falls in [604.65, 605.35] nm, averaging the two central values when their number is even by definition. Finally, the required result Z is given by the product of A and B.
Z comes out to 0.0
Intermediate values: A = 0.0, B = -0.5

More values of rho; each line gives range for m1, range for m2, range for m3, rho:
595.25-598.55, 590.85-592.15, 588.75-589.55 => 8116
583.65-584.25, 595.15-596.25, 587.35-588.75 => 915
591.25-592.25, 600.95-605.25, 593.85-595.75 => 1545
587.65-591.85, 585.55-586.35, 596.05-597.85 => 8175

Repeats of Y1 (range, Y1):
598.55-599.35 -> 599.3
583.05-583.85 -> 583.1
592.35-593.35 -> 592.6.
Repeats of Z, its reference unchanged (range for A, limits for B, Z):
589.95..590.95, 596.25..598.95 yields 0.2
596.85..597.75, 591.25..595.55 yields -0.1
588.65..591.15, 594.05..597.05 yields -0.7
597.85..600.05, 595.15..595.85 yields 0.2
